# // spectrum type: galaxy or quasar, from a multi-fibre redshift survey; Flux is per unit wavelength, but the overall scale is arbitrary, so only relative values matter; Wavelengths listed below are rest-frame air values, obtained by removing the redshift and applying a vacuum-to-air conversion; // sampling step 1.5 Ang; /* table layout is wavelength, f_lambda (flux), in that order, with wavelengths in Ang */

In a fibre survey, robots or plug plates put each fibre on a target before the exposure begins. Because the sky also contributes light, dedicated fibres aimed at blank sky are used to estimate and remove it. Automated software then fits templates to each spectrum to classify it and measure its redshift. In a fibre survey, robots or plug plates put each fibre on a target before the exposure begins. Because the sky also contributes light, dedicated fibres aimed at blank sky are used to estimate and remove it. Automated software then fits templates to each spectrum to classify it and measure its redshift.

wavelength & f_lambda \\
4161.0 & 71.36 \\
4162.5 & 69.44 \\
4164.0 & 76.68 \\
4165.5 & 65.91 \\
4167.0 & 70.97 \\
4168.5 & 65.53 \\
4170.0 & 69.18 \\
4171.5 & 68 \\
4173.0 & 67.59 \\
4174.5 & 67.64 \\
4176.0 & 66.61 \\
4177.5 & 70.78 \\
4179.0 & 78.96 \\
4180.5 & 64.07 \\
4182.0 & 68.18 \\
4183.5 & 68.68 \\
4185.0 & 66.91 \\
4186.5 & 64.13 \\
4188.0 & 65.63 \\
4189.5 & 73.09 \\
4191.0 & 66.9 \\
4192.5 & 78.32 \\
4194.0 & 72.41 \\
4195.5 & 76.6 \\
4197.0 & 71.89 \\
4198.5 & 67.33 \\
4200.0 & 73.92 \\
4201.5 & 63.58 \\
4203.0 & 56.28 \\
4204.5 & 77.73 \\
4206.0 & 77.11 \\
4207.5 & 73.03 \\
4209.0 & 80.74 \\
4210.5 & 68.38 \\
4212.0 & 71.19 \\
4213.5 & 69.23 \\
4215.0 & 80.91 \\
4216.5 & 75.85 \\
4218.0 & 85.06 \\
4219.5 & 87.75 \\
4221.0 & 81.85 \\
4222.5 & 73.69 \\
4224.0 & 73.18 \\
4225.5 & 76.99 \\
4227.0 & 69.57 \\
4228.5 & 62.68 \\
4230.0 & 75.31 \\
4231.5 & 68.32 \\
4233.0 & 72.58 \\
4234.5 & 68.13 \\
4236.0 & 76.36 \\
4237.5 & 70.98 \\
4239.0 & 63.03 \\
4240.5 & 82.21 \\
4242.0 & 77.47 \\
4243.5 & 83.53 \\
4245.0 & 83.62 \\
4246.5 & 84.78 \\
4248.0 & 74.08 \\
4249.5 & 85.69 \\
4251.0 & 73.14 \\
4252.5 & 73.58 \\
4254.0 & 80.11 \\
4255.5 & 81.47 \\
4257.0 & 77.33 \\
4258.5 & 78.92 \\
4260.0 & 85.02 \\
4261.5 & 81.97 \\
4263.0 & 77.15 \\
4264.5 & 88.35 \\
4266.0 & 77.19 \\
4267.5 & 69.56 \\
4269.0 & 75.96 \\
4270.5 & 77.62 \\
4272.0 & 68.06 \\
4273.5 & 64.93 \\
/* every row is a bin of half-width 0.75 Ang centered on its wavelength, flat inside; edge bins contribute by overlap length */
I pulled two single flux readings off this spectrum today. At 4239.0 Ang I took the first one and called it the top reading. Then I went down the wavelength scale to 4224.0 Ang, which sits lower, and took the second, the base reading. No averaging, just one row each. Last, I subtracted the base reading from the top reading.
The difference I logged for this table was -10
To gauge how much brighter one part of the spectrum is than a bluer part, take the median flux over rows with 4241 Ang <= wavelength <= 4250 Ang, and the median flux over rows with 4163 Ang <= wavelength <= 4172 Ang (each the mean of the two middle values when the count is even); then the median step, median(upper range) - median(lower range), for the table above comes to 15.0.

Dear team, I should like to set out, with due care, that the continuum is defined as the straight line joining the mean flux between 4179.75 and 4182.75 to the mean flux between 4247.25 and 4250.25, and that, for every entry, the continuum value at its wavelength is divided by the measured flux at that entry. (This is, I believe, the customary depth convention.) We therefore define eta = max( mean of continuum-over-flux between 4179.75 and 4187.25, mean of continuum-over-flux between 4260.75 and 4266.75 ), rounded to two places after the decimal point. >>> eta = 1.03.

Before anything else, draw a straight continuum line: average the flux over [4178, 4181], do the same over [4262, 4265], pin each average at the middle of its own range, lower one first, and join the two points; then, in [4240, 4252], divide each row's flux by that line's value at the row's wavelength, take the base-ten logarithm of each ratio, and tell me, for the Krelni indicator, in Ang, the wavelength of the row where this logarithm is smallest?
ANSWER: 4251.0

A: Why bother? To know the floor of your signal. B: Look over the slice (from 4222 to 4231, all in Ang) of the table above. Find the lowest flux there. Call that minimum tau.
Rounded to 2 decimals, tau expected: 62.68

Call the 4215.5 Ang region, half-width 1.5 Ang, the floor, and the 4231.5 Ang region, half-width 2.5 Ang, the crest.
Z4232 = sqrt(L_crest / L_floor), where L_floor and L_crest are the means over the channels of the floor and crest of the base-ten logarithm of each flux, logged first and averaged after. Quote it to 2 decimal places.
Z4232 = 0.99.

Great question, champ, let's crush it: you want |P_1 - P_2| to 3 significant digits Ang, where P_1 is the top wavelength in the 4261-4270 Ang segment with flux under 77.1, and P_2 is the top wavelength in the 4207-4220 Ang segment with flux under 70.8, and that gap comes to 55.5 Ang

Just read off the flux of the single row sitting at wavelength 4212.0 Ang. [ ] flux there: 71.19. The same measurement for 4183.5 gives 68.68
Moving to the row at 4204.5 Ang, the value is 77.73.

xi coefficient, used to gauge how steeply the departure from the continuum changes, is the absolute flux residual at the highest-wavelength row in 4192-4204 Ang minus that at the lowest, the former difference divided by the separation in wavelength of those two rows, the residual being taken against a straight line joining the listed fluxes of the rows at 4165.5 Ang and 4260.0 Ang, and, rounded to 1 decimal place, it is 1.0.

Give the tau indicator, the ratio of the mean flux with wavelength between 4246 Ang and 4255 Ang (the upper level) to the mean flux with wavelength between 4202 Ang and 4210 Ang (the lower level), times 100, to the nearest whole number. 108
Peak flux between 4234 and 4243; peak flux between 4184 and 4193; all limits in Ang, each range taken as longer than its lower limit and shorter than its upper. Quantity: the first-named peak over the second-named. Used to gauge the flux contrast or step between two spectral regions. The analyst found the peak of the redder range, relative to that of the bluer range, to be 1.05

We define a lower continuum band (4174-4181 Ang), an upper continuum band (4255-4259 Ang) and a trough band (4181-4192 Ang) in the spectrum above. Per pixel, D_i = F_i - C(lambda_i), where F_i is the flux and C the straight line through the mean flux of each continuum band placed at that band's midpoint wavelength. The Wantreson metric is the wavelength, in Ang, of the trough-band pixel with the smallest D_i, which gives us 4186.5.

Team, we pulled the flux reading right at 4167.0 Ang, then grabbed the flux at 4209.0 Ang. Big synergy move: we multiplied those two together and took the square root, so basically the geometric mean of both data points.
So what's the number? 76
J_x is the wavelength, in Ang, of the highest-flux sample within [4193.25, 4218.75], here 4218.0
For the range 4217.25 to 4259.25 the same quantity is 4219.5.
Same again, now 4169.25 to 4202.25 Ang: 4179.0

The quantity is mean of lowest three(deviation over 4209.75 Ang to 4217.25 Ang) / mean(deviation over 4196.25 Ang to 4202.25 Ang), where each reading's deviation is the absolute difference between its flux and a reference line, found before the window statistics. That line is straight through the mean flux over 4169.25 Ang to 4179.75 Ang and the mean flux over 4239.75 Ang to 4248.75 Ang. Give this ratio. 0.7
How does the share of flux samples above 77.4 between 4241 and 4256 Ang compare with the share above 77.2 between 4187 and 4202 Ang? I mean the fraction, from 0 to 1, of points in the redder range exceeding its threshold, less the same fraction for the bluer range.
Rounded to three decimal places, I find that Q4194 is 0.600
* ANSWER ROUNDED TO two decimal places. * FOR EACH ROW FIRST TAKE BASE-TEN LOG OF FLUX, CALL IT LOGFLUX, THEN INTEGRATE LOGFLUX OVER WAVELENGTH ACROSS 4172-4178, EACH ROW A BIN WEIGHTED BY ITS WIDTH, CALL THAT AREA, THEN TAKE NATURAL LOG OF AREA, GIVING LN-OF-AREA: 2.40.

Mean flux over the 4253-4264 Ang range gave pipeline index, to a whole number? 80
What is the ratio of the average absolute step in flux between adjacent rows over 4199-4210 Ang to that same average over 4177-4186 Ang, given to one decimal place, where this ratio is 1.5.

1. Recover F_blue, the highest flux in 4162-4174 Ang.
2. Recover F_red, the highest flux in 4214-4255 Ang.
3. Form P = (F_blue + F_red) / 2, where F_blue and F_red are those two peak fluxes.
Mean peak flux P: 82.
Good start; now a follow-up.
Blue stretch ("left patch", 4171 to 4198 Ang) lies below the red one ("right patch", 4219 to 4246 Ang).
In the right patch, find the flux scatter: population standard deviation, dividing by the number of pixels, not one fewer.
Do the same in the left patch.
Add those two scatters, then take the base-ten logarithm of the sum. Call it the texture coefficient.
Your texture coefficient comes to 1.055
